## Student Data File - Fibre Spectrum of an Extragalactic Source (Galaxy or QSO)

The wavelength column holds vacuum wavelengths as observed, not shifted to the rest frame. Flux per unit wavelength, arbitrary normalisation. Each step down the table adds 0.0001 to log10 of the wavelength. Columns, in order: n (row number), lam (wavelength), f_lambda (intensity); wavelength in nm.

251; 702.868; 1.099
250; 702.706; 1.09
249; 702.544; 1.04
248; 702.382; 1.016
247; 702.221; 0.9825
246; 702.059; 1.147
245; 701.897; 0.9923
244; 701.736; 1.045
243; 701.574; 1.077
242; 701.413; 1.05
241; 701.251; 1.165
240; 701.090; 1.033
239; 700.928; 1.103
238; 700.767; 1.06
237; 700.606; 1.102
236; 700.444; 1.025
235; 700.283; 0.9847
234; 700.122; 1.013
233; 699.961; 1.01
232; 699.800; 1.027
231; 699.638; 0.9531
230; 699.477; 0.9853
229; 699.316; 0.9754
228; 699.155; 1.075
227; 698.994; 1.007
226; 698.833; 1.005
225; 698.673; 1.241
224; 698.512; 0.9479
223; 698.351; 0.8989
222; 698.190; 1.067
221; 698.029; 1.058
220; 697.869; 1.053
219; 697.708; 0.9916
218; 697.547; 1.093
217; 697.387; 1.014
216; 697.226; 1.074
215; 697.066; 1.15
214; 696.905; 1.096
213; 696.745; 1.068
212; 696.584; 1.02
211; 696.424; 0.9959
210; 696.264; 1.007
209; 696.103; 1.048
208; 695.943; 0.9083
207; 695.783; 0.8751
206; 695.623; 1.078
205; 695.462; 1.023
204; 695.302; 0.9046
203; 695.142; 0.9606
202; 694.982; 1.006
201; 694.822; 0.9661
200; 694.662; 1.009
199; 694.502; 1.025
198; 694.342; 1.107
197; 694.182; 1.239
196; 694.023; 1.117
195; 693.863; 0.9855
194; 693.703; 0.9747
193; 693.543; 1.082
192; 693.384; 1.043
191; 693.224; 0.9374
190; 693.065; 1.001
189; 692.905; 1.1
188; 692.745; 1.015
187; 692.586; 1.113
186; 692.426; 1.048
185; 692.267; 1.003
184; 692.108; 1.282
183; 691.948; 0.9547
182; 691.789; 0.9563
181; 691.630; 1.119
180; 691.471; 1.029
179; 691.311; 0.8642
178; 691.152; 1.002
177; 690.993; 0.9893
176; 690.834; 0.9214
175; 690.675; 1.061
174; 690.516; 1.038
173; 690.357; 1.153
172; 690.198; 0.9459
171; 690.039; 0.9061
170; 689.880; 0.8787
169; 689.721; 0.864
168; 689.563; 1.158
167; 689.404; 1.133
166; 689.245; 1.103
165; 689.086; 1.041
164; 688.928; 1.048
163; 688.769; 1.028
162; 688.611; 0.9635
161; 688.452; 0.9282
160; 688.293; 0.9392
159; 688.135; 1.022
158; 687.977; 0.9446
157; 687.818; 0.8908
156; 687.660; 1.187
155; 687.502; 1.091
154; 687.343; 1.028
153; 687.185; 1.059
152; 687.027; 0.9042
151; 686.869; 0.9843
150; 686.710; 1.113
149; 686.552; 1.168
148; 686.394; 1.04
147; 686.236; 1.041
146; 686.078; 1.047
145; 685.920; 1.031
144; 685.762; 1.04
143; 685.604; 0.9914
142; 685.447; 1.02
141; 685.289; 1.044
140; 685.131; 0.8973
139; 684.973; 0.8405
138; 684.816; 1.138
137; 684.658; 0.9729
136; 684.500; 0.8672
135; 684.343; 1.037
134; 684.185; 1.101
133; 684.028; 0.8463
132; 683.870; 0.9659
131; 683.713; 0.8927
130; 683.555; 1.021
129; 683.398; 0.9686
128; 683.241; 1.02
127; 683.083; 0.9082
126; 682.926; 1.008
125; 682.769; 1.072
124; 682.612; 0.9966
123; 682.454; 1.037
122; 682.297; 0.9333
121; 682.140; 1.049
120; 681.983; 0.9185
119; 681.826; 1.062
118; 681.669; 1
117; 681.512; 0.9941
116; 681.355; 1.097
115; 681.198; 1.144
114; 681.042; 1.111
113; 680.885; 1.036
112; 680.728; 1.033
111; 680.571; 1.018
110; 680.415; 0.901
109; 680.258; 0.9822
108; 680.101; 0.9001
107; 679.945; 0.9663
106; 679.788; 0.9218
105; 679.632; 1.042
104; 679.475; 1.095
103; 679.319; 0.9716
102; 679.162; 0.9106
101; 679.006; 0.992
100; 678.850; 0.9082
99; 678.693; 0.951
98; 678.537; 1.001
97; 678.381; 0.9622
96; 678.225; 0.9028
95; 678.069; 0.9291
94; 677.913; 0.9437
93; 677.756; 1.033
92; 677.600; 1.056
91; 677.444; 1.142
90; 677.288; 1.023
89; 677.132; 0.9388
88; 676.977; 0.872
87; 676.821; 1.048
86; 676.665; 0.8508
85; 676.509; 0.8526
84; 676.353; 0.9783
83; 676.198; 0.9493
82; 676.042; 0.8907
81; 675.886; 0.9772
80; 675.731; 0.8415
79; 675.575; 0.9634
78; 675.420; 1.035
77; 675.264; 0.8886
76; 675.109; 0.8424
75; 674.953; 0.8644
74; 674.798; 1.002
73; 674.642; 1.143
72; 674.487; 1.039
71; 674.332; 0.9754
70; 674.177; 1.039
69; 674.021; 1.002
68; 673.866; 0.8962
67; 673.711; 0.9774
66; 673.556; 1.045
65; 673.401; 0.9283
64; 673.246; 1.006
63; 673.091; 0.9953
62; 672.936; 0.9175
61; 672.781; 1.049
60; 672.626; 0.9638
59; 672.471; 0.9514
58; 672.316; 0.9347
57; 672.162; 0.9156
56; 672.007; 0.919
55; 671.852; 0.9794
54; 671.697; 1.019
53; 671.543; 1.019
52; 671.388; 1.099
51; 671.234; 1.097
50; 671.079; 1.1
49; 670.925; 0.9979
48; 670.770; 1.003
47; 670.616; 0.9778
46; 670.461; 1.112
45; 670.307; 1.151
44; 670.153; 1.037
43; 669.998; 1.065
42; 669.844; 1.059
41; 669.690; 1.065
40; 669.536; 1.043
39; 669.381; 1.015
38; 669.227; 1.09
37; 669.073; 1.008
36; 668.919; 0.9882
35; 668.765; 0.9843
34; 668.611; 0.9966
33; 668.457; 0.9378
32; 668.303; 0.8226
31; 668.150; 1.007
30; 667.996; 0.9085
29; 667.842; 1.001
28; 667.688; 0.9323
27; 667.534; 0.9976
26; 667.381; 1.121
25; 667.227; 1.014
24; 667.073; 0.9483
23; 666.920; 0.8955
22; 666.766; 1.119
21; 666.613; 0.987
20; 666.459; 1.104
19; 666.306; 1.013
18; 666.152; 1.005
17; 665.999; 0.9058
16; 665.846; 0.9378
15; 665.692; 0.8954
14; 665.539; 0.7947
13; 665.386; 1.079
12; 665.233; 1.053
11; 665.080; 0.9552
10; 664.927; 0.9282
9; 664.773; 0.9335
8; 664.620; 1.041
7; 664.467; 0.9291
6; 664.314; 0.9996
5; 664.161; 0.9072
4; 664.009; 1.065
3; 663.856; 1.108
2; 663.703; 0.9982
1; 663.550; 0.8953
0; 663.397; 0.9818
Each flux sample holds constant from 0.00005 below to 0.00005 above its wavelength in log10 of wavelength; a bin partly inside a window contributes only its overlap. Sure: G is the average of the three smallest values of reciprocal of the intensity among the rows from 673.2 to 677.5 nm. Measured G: 0.902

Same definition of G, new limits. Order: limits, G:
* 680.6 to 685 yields 0.884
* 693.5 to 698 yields 0.857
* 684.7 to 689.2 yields 0.859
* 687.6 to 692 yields 0.858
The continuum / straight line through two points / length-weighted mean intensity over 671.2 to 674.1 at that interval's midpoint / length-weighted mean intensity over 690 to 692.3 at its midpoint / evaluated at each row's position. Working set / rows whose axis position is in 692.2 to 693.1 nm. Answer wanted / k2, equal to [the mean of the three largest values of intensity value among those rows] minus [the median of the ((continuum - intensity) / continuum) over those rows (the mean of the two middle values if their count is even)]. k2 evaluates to 1.10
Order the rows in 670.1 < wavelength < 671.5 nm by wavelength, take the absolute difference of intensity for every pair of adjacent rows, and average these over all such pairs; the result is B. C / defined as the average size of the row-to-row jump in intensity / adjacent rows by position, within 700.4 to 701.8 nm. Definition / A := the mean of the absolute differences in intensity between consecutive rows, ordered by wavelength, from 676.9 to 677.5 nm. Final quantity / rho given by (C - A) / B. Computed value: -0.4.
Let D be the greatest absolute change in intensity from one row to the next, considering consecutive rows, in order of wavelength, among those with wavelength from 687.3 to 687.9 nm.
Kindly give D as 0.30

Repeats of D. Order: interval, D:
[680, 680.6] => 0.12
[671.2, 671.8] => 0.08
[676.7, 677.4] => 0.18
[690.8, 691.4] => 0.14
